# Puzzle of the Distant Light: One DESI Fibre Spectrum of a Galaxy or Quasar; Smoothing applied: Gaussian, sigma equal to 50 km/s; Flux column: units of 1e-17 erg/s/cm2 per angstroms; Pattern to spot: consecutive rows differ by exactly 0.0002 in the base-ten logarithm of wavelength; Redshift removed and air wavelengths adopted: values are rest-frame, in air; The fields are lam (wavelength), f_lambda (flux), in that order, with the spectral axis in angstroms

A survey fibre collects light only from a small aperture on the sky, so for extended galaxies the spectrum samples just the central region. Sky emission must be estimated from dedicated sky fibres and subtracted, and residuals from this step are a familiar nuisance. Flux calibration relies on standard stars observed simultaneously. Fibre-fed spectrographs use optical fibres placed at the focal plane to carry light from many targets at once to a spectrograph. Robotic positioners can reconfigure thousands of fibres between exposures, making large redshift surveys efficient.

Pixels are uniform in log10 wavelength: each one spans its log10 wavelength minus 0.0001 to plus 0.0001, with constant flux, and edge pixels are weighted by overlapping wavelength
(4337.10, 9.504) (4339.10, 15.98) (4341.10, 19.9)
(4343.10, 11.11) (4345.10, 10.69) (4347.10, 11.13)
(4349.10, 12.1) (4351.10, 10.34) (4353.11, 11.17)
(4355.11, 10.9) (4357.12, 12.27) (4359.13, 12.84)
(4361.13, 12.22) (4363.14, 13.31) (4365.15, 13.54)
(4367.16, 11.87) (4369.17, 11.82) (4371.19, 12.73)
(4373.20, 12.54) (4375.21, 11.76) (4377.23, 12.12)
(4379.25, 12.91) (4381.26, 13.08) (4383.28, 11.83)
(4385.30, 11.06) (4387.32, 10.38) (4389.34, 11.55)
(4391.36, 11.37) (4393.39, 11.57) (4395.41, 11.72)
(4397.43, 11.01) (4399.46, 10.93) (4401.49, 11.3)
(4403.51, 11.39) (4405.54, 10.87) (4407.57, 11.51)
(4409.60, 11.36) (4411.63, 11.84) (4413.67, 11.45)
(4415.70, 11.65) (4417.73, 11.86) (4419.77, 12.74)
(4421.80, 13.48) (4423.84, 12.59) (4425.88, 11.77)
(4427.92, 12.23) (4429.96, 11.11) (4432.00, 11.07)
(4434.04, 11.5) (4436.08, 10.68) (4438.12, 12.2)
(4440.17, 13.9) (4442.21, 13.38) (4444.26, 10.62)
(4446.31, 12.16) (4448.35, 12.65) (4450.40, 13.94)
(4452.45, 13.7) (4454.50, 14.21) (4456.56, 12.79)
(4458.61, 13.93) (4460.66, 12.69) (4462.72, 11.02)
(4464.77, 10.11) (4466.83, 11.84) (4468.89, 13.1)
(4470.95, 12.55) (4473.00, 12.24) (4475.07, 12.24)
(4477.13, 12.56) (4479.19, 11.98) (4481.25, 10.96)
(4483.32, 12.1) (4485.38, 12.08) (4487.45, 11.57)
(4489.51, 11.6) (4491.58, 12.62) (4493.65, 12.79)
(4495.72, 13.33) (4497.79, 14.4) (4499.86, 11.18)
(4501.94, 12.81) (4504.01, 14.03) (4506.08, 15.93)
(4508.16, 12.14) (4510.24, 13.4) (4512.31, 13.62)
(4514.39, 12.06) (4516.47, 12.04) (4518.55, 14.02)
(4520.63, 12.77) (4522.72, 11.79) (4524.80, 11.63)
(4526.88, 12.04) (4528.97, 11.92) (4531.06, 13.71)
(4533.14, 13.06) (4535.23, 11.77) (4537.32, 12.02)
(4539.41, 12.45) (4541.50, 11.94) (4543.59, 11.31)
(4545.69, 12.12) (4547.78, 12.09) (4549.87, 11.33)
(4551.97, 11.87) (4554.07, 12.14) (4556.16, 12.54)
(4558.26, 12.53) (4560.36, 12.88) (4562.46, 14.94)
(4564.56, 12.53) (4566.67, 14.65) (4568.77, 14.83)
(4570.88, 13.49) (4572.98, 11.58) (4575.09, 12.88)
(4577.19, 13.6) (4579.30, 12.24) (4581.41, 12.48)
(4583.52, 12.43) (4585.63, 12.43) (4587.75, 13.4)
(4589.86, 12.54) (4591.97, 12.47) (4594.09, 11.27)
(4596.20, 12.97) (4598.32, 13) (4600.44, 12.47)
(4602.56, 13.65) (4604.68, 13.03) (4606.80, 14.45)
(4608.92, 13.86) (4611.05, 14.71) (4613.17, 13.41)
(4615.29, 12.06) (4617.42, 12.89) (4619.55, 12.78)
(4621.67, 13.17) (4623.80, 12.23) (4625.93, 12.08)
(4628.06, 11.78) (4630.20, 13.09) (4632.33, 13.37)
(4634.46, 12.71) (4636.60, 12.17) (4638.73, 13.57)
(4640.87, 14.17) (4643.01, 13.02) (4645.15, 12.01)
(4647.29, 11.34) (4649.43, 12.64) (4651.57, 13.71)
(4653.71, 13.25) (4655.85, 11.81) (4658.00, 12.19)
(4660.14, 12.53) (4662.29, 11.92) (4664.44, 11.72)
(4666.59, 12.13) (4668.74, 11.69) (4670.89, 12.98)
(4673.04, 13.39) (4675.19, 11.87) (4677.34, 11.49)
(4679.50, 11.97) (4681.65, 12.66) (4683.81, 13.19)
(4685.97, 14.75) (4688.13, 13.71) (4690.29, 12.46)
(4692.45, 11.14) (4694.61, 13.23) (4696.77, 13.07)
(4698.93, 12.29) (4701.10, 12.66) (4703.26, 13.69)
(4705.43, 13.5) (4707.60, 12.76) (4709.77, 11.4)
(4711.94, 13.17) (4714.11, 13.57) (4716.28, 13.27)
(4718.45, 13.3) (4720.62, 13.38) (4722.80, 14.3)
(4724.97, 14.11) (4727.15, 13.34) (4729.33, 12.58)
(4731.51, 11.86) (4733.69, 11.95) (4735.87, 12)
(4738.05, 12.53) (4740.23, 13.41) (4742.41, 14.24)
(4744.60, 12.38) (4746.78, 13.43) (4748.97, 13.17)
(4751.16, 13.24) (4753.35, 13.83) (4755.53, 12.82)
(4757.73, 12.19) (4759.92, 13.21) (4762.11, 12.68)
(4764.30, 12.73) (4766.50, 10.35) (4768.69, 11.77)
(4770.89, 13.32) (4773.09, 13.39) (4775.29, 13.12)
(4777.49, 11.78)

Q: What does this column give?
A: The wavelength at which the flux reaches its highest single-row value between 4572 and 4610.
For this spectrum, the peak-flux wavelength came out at 4606.80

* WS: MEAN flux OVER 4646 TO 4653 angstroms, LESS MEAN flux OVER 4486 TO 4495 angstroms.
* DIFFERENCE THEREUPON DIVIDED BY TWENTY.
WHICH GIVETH 0.02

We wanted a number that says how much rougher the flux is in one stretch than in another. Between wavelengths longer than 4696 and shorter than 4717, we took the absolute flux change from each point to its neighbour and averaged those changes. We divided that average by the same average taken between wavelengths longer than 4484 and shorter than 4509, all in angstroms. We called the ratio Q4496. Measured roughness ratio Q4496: 0.56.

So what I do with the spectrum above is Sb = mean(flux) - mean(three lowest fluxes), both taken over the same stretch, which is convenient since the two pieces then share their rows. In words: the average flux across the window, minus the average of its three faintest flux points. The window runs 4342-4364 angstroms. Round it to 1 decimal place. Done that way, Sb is 1.0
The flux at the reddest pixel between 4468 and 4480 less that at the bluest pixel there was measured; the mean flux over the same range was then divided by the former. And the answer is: -11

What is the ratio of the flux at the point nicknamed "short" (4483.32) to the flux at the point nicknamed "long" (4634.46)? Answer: 0.95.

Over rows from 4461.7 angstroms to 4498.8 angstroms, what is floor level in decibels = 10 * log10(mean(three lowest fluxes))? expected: 10.3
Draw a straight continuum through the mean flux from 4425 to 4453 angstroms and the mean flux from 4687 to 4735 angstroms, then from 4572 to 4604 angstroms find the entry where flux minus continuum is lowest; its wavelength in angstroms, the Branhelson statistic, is 4594.09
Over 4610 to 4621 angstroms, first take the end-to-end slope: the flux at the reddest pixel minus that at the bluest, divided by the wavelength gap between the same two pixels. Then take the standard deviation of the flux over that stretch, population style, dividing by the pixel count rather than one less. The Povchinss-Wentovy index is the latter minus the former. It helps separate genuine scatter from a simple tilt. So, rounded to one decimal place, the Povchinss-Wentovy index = 1.1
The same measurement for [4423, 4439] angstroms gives 0.7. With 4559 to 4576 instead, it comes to 1.1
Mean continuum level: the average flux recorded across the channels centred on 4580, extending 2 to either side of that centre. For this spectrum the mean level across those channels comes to 12.4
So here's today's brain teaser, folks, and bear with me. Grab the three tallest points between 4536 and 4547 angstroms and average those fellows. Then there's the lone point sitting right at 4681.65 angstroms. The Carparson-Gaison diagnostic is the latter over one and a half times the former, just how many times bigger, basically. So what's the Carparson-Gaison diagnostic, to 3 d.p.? 0.692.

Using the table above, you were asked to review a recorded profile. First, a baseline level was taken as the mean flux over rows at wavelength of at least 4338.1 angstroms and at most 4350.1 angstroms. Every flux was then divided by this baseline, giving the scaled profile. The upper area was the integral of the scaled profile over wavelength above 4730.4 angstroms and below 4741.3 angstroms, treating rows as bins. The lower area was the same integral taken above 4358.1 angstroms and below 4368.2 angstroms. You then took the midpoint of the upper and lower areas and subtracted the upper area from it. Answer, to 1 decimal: -0.2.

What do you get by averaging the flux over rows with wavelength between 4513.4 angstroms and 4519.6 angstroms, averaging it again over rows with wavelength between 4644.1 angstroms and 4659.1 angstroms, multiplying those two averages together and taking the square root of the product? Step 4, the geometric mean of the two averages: 12.6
